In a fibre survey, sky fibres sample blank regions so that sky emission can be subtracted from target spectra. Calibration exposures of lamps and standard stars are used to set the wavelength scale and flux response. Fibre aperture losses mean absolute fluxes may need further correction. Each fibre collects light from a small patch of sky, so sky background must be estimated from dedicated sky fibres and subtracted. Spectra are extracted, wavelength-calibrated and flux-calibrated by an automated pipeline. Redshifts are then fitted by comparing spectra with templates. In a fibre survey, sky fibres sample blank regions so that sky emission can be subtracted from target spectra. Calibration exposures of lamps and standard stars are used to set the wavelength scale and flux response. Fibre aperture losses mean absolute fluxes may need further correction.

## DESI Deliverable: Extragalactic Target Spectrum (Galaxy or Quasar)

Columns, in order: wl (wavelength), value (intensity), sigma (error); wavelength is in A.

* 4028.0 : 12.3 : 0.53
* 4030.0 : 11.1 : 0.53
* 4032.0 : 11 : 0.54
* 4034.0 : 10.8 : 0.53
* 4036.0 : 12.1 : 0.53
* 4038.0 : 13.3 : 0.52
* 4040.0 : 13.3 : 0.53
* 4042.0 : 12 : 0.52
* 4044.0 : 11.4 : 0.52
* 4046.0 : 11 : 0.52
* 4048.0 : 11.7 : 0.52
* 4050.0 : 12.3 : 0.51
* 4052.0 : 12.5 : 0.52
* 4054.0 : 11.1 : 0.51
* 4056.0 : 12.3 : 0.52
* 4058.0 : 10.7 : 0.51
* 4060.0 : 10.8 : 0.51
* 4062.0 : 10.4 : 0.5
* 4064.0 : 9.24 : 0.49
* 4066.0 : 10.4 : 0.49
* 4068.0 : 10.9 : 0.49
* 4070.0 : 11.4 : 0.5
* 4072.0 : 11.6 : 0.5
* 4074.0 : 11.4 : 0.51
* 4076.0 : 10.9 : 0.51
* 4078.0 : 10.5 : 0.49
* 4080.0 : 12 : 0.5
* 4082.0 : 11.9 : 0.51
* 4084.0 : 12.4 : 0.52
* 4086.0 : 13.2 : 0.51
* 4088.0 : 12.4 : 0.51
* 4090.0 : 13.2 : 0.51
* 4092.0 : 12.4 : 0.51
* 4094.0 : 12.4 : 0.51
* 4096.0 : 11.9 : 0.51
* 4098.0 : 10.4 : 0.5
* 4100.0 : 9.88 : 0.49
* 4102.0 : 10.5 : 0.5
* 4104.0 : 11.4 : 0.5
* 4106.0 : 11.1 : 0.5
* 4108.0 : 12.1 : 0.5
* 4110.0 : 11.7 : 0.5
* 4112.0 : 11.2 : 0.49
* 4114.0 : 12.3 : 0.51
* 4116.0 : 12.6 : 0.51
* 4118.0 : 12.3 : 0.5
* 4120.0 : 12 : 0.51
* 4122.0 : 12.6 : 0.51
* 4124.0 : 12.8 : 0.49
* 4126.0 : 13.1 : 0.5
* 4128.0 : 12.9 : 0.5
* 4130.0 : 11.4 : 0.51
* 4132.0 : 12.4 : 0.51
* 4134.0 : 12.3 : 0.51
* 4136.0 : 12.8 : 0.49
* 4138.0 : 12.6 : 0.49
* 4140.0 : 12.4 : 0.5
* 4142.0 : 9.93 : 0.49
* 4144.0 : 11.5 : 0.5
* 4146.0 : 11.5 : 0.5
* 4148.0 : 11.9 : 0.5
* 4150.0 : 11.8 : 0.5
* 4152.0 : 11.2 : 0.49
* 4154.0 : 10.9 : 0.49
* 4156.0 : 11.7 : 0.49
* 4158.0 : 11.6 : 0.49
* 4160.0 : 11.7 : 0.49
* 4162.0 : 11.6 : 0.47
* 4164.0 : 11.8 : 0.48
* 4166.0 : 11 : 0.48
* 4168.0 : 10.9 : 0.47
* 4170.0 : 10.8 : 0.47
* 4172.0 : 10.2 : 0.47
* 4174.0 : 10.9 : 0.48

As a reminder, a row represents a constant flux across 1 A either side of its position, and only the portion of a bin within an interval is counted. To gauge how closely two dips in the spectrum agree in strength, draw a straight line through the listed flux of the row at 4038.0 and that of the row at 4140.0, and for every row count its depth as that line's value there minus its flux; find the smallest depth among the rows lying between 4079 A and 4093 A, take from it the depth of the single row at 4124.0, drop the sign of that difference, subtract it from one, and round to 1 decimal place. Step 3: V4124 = 0.9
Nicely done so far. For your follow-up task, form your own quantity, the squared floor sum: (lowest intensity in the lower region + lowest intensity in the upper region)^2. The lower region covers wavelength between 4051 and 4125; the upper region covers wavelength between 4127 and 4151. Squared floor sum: 367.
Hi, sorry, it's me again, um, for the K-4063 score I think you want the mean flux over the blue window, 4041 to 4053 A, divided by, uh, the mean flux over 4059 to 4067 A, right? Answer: 1.16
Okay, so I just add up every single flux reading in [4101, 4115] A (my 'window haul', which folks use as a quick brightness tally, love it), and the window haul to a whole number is 80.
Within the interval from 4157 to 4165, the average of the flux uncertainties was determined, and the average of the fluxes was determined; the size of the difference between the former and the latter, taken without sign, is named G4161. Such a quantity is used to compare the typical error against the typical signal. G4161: 11.2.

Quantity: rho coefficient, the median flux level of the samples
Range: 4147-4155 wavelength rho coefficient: 11.5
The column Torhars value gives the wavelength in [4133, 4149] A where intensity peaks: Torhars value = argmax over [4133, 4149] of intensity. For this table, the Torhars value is 4136.0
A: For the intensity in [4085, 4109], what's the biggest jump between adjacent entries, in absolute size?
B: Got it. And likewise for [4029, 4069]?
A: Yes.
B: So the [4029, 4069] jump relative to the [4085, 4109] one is 1.07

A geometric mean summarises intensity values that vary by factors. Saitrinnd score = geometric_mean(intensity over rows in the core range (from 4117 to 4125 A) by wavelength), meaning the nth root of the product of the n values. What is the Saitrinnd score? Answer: 12.42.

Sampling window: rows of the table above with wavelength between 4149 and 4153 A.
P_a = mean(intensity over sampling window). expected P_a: 11.5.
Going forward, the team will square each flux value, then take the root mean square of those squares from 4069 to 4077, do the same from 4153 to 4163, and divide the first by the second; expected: 0.97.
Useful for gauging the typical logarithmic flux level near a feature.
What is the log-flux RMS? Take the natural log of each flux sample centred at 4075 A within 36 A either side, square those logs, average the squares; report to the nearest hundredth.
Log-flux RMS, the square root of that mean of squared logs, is 2.44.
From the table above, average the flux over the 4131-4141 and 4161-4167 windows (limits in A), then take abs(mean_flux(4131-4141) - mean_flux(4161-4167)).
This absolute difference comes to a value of 1.03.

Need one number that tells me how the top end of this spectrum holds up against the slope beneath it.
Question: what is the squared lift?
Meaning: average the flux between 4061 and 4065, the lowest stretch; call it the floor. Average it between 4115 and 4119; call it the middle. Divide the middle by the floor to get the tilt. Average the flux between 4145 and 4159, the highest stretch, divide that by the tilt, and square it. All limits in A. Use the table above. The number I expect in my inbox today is 82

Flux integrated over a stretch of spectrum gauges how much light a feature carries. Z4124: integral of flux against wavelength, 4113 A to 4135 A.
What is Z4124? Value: 273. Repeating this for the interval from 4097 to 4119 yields 251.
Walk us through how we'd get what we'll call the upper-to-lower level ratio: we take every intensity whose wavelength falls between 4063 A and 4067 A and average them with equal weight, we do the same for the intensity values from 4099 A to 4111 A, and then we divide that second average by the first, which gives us 1.13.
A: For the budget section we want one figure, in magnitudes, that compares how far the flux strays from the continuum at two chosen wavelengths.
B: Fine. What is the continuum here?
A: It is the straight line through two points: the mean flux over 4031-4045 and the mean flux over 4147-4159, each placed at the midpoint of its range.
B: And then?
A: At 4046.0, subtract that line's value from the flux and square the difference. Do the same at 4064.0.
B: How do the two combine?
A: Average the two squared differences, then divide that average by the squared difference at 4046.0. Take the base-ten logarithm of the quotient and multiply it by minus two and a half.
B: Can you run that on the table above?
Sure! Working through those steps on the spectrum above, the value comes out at -1.6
